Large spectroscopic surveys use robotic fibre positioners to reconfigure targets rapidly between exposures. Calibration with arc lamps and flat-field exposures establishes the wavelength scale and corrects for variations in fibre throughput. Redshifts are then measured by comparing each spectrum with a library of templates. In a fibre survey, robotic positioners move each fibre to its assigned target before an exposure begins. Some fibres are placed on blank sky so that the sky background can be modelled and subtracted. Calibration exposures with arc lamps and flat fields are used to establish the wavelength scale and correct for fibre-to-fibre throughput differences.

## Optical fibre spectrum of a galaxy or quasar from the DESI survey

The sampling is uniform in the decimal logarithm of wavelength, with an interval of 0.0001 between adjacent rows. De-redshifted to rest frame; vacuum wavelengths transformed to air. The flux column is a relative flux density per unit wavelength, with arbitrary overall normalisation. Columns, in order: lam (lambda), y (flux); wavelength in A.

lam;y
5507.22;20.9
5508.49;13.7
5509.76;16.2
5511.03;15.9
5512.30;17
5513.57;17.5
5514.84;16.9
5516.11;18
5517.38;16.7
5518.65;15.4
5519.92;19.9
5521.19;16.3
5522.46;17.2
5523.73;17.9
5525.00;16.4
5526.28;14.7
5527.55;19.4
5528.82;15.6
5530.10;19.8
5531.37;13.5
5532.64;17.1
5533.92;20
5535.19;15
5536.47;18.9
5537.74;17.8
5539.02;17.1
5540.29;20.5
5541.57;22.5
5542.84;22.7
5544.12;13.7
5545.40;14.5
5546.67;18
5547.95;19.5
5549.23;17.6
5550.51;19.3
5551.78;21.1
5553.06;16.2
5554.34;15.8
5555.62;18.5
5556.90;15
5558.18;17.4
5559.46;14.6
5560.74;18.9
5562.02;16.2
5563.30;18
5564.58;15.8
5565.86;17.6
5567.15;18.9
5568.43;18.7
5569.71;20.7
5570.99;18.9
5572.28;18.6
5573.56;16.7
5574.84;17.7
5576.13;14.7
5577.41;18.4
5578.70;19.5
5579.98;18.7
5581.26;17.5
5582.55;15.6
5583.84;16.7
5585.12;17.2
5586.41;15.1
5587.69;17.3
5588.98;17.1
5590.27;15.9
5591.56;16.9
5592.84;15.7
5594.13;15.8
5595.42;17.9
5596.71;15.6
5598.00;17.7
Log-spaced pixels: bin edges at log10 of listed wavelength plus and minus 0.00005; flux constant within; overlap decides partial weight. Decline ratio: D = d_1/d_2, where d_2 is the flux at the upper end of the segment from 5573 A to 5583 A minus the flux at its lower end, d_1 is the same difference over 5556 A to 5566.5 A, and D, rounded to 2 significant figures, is -2.4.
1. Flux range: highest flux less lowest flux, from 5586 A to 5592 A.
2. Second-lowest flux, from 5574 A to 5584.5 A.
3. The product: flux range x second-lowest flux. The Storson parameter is 34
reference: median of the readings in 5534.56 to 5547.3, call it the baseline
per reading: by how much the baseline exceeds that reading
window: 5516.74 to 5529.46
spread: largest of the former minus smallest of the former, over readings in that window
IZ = 5.2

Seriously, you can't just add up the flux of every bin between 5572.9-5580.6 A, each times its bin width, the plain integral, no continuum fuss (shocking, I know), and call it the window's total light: 136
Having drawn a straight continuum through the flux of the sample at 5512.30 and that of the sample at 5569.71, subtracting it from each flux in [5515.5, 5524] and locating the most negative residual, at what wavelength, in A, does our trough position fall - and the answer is 5518.65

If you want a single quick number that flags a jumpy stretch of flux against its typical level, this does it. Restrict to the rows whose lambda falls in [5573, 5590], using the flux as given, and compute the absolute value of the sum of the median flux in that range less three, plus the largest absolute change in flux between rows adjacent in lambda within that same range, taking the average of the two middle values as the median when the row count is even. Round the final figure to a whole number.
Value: 18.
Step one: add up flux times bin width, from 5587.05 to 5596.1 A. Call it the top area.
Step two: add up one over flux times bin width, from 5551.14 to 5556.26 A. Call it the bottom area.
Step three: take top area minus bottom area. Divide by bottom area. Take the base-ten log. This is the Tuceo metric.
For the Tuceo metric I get 2.71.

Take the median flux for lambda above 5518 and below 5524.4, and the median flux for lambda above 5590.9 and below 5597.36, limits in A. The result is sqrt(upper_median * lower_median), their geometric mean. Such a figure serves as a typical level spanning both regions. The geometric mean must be 16.5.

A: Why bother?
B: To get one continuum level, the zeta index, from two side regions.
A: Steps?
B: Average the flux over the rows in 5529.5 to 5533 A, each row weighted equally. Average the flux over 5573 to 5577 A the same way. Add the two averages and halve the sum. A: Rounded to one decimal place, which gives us 16.6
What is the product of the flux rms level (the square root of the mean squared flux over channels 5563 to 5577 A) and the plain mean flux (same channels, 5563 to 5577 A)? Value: 320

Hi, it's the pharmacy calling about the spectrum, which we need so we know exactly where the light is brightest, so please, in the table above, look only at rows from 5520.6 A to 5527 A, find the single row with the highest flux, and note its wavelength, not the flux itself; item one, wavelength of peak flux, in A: 5523.73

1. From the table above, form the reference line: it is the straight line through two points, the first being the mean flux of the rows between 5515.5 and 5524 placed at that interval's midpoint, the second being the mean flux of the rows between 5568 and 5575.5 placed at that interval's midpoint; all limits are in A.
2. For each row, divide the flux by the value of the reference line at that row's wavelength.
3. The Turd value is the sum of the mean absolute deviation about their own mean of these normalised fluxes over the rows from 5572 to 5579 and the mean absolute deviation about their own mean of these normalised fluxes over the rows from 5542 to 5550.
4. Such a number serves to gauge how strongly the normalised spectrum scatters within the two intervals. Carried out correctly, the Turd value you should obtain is 0.20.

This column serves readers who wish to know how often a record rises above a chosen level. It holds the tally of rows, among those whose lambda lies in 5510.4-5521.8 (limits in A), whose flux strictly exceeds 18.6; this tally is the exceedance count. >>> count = 1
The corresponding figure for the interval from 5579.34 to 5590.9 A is 1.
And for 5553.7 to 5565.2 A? 1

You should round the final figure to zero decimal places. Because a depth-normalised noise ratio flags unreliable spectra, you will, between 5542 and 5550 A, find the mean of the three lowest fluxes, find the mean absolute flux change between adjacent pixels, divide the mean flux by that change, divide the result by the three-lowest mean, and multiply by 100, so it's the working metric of 35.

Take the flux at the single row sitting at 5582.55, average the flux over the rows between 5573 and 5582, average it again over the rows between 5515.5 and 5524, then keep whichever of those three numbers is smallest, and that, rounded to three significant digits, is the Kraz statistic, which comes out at 15.6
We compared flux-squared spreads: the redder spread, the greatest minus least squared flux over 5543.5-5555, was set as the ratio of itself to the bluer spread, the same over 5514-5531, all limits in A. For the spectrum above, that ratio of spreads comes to 1.43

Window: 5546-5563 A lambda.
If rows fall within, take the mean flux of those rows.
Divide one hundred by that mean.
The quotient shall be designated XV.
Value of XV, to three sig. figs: 5.70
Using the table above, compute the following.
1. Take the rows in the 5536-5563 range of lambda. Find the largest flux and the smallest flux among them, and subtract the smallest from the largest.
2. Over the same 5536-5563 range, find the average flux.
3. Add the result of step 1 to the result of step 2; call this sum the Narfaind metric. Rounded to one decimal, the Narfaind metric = 26.9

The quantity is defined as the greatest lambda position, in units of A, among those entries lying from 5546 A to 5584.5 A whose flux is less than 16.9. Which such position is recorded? 5583.84 A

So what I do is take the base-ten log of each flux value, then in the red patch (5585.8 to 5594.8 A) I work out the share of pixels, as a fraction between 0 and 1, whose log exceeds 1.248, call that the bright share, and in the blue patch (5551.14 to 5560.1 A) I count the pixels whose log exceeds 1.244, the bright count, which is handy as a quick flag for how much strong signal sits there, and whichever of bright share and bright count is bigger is 2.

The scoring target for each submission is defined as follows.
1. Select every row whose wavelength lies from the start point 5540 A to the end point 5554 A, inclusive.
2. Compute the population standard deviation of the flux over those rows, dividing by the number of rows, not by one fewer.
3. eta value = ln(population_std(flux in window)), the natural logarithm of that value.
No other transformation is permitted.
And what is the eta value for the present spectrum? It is 1.06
